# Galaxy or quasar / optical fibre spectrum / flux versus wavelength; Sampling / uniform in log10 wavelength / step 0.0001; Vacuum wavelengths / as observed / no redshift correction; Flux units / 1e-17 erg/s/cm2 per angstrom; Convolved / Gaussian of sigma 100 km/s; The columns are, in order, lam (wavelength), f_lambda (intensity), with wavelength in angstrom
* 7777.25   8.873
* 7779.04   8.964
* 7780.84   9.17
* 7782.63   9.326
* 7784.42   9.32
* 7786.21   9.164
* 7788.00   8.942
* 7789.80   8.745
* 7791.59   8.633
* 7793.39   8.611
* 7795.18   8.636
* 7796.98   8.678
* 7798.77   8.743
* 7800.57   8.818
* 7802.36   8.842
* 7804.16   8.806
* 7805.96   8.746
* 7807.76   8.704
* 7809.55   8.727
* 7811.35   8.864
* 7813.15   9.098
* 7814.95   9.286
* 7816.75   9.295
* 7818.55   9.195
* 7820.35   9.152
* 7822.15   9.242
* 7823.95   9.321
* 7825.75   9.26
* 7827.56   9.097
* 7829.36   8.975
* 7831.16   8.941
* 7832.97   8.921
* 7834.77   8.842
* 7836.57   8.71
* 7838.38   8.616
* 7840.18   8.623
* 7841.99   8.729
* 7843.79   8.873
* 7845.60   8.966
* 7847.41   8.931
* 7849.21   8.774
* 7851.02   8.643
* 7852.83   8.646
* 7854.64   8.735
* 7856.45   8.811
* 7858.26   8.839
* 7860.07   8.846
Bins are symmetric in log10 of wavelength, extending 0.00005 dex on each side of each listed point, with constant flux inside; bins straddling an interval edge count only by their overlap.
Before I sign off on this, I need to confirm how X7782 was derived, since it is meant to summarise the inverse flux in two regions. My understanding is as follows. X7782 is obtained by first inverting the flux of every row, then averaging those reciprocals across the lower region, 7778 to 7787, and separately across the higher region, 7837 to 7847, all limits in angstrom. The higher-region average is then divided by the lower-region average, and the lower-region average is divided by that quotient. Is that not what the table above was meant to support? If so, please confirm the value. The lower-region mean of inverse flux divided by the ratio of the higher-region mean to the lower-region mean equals 0.104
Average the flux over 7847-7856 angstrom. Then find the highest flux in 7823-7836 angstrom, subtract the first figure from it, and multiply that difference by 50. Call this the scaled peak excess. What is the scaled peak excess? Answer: 29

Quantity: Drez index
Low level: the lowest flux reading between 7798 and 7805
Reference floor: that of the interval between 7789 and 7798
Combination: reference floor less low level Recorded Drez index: -0.1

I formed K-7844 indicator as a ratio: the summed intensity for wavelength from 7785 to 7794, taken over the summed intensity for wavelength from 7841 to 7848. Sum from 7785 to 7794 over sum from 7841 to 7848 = 1.24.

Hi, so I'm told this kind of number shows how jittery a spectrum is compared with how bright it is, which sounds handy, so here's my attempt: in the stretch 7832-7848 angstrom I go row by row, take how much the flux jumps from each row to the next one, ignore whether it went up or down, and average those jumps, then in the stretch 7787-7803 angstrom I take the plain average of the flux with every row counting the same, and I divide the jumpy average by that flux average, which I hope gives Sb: 0.0099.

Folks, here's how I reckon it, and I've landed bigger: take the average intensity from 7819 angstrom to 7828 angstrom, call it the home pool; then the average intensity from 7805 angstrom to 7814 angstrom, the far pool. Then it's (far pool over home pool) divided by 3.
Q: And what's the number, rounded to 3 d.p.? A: 0.319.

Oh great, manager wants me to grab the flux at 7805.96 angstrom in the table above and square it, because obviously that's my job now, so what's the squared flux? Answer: 76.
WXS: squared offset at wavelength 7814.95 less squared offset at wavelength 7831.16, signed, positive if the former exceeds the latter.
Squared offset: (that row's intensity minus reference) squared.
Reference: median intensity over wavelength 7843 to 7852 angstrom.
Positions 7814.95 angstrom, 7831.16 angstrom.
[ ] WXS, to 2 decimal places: 0.17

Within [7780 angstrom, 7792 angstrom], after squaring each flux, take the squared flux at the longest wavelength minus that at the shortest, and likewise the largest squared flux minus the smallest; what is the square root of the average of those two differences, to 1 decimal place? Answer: 1.2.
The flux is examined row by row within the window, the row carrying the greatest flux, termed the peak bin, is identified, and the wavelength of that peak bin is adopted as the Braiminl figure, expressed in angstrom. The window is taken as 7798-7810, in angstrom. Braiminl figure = 7802.36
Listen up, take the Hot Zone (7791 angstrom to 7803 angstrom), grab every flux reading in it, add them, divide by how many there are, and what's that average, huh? 8.71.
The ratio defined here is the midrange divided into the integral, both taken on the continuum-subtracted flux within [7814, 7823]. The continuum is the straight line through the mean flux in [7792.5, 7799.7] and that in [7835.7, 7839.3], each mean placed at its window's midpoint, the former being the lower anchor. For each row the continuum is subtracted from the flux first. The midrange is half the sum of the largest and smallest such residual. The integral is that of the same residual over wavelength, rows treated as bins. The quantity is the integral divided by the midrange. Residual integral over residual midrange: 9.2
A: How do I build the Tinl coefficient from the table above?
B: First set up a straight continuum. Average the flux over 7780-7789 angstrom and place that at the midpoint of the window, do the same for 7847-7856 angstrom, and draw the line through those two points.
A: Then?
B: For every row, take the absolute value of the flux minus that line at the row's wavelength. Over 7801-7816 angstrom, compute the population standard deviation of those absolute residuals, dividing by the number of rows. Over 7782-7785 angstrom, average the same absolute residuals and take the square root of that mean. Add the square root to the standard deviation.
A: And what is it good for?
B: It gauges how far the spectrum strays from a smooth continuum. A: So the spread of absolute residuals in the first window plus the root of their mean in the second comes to 0.44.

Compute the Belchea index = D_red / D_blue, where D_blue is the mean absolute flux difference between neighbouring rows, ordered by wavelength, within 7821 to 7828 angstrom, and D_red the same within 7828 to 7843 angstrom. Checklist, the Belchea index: 0.67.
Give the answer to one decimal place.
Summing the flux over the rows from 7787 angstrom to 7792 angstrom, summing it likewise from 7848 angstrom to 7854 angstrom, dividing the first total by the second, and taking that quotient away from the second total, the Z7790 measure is 25.1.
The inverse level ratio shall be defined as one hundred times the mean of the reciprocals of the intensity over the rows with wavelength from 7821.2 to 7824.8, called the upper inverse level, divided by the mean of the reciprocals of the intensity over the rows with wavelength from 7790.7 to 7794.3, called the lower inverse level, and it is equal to 93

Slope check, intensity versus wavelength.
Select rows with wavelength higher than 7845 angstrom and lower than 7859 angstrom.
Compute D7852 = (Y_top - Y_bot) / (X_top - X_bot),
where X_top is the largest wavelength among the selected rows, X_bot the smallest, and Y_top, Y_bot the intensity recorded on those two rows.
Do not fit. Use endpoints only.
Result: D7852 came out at -0.010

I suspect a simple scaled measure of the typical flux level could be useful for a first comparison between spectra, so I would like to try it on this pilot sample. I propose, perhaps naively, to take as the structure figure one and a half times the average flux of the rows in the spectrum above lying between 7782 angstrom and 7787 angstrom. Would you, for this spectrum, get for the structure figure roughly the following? 13.9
